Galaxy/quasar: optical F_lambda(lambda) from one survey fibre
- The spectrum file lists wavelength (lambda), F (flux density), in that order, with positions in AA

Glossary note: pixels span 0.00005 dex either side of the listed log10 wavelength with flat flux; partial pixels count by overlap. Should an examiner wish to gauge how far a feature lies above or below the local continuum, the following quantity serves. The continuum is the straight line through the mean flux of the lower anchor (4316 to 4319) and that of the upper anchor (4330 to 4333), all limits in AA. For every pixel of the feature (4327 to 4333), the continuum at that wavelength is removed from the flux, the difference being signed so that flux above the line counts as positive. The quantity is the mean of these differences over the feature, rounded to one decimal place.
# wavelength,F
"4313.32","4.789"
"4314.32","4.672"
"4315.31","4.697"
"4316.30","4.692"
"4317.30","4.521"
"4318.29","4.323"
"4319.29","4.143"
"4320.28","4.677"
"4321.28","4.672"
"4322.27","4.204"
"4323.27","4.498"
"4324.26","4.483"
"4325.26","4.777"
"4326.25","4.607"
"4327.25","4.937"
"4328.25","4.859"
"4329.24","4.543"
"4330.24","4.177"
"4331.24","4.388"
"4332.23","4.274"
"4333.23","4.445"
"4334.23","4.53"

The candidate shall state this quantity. 0.2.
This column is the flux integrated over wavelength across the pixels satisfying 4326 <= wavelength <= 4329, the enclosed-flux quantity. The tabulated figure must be 14.4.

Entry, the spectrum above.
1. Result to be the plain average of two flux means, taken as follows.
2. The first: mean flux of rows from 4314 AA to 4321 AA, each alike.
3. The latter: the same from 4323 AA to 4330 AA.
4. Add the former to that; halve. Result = 4.60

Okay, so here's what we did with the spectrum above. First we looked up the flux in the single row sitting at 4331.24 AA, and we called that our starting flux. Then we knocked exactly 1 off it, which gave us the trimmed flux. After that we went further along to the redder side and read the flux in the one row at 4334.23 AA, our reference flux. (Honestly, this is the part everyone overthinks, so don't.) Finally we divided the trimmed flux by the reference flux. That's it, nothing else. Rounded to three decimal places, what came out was 0.748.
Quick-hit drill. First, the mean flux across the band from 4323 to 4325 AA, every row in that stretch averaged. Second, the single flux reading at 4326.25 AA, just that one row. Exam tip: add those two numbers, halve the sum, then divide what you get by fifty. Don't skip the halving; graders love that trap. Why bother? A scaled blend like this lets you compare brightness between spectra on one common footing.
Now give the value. 0.091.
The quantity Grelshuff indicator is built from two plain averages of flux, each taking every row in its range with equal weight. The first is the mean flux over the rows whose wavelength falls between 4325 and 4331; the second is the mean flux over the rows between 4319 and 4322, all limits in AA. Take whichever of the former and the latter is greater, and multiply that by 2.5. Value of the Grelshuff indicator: 11.6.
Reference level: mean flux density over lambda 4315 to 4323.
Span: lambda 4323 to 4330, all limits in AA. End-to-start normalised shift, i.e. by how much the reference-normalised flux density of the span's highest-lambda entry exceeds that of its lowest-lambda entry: 0.010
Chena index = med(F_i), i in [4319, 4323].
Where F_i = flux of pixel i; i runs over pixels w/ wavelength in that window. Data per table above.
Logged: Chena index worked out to 4.44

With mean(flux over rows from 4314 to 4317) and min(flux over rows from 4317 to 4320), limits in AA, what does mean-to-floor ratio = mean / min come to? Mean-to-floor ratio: 1.13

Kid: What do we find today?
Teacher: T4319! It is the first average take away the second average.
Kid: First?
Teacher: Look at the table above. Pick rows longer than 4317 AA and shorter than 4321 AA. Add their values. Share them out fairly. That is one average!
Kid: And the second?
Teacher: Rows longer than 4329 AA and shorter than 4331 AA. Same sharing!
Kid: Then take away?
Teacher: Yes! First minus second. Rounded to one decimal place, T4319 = 0.1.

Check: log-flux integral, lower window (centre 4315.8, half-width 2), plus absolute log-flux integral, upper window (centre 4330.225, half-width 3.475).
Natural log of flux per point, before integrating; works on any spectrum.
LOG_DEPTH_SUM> 16.6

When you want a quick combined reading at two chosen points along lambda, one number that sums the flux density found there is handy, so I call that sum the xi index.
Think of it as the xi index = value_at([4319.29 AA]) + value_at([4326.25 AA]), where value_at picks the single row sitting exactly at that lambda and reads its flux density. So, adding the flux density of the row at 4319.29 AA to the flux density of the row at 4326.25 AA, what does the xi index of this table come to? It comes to 8.75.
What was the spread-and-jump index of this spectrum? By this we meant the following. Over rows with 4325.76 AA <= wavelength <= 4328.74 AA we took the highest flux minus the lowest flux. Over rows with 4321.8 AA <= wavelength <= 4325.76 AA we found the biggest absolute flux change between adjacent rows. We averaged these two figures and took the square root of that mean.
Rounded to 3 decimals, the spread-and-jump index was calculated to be 0.559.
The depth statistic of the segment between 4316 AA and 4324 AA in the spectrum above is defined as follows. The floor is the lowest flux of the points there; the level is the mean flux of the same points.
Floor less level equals -0.32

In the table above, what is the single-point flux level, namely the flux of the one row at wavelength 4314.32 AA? 4.672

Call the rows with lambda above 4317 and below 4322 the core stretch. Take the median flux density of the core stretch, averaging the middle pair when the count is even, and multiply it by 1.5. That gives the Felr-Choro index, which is 6.8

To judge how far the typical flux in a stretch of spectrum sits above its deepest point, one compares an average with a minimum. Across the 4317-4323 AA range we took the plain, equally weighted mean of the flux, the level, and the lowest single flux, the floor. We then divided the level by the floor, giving 1.07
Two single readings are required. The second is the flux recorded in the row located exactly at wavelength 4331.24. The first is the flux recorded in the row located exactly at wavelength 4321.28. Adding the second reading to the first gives 9.1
